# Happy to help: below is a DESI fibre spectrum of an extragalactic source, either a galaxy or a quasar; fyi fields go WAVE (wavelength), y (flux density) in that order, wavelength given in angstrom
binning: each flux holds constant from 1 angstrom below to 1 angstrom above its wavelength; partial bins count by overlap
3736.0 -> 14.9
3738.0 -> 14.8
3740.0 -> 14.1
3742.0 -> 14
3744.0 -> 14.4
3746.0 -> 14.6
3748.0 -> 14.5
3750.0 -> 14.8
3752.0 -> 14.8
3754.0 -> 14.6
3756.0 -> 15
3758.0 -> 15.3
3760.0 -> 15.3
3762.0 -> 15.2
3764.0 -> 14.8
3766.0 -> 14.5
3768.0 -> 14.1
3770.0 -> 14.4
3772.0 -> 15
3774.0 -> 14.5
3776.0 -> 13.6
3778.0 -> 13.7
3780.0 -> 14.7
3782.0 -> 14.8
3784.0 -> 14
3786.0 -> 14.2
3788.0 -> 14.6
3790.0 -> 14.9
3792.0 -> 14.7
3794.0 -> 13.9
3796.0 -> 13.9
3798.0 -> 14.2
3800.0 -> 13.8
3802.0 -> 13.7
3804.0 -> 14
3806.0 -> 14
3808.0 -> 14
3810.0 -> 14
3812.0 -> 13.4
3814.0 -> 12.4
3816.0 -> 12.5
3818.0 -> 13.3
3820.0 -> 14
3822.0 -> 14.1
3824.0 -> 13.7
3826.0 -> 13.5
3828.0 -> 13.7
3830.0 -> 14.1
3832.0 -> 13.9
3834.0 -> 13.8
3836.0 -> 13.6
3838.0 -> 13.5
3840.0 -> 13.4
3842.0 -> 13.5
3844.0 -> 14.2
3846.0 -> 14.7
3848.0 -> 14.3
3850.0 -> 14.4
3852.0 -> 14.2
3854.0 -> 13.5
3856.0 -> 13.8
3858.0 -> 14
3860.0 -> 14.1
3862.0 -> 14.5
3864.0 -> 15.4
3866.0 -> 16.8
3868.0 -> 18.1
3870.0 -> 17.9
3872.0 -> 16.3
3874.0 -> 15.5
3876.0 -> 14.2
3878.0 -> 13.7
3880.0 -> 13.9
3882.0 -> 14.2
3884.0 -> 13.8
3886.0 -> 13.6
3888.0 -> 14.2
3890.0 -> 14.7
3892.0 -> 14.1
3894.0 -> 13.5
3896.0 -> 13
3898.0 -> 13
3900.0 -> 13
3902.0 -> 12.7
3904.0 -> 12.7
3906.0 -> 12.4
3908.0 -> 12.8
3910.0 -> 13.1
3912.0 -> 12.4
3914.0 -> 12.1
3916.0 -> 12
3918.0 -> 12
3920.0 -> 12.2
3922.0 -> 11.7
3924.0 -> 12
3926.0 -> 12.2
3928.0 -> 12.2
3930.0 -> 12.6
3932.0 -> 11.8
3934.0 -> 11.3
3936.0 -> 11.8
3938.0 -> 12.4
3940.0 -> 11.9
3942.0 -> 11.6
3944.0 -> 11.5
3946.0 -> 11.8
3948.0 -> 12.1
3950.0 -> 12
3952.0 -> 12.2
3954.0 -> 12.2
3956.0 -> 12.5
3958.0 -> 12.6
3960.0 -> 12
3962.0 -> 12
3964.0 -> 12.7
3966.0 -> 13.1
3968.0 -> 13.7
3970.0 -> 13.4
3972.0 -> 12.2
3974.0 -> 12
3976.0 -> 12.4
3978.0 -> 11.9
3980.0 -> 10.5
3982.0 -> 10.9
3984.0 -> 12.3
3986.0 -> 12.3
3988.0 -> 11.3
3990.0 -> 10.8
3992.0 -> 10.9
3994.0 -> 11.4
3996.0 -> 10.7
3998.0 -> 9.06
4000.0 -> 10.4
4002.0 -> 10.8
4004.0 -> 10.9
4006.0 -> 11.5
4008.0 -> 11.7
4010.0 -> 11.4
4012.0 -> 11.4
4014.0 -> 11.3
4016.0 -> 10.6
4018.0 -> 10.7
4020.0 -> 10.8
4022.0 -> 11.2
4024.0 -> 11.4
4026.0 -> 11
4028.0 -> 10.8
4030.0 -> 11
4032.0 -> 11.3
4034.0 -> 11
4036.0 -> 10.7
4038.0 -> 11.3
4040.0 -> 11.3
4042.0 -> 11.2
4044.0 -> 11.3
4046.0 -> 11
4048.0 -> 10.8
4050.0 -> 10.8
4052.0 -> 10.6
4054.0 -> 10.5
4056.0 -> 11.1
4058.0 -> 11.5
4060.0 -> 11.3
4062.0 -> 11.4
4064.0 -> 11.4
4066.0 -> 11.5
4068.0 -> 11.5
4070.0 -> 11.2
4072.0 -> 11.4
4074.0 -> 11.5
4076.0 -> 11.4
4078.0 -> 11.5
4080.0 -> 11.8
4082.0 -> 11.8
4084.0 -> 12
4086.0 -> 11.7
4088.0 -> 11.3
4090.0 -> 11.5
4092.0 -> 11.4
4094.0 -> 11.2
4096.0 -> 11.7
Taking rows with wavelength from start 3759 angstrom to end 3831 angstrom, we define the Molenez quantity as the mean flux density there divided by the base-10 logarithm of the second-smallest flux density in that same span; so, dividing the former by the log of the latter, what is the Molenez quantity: 12.8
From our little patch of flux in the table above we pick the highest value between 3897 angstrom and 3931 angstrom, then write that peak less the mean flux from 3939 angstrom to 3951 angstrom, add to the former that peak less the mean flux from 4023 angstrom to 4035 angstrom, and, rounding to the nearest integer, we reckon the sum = 3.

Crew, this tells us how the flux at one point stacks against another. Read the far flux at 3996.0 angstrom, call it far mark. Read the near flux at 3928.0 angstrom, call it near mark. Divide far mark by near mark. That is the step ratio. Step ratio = 0.88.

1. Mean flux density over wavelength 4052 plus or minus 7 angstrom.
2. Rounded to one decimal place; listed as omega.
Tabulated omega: 10.9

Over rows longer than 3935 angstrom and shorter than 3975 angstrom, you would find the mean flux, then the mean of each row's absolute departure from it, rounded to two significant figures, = 0.44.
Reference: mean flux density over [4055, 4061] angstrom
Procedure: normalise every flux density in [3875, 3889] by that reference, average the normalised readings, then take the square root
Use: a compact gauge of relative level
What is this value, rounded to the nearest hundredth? 1.11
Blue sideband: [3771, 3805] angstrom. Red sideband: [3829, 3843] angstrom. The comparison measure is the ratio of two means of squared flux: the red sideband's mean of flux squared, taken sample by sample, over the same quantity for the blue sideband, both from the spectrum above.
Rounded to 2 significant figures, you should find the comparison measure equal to 0.92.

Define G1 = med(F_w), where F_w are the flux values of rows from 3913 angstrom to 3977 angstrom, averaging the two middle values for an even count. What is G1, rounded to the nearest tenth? 12.1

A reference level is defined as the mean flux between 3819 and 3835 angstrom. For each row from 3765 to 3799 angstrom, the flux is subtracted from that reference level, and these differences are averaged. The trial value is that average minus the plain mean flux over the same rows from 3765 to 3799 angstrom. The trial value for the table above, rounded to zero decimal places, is -15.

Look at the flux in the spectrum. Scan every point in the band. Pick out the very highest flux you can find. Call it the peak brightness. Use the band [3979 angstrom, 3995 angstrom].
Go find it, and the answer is 12.3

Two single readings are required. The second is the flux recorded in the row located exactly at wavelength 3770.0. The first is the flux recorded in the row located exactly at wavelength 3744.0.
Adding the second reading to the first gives 28.8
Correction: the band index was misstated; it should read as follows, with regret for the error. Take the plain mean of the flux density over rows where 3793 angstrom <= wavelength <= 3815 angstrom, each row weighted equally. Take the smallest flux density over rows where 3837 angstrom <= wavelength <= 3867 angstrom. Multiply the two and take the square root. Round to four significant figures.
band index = 13.58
